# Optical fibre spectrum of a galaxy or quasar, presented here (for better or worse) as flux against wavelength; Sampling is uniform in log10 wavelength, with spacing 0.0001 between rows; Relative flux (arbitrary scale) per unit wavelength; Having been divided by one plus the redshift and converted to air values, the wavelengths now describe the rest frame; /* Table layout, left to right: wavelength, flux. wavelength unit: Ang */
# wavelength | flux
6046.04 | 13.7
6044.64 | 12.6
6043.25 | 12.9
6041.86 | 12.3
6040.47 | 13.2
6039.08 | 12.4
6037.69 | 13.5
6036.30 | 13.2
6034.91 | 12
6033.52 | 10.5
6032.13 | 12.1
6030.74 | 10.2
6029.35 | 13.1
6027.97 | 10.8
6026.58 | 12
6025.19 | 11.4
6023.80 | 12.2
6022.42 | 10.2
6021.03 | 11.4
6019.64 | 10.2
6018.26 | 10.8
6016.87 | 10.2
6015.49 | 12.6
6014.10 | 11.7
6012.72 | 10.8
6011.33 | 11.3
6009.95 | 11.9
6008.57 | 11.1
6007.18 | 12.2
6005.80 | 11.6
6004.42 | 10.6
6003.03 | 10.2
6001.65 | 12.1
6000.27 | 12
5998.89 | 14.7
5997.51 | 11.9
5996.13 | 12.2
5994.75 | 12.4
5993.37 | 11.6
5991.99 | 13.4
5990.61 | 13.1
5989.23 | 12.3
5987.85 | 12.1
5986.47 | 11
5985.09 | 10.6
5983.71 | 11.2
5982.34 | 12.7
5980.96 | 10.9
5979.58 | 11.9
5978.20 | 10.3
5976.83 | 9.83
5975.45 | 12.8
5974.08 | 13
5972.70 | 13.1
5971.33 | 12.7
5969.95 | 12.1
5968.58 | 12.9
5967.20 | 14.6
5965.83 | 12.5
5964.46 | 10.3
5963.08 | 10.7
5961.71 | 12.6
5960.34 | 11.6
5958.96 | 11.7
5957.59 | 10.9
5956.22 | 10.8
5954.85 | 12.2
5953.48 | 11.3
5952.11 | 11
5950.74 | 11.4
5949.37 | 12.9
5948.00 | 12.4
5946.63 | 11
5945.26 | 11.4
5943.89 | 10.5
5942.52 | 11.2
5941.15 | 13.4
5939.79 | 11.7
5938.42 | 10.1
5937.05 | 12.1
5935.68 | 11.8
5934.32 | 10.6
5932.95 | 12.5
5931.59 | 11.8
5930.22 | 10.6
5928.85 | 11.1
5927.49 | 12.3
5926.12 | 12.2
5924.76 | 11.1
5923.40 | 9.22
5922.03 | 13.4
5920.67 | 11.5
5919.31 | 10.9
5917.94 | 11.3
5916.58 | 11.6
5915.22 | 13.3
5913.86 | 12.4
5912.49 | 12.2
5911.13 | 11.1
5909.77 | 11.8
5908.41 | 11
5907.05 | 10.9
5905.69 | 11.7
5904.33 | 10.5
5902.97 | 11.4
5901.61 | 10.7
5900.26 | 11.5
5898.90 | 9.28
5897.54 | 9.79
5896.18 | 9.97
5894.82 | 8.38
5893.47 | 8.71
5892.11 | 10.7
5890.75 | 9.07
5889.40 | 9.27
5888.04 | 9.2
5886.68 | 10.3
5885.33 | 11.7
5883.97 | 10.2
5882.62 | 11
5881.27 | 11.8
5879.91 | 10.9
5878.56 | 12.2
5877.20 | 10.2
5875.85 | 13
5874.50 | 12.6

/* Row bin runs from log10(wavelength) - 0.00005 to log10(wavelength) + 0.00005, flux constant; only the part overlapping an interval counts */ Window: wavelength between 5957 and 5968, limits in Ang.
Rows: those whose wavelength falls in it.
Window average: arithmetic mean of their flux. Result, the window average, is 11.9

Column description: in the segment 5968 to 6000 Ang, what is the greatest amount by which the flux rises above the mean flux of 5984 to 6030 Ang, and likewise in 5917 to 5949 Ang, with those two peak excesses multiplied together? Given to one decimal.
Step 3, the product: 5.2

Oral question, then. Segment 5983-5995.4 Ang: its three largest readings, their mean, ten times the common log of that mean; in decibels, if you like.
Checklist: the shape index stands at 11.1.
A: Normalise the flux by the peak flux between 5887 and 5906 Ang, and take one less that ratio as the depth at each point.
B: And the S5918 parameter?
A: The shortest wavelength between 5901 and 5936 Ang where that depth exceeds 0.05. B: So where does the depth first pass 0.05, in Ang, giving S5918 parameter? 5901.61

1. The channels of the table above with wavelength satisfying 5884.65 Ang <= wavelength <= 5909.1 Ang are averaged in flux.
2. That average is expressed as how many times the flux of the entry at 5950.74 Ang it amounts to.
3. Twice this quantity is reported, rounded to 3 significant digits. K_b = 1.79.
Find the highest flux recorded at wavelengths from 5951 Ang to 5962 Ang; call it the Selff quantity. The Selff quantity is 12.6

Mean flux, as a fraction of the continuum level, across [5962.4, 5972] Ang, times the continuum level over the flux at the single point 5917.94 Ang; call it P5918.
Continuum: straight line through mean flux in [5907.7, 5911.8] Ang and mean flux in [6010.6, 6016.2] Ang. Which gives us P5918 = 1.07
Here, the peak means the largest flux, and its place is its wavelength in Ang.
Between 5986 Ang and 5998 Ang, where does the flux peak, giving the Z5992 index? 5991.99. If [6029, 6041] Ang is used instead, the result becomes 6037.69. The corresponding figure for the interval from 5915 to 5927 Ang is 5922.03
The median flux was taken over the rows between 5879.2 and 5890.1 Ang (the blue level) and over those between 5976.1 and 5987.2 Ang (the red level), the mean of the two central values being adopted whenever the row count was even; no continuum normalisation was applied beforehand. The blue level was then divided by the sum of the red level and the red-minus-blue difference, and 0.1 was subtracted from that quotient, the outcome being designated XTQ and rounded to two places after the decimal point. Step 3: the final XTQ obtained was 0.84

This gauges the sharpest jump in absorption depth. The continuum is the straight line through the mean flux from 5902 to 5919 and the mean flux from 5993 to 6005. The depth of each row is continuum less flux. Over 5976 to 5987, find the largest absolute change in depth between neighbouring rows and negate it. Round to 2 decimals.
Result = -1.79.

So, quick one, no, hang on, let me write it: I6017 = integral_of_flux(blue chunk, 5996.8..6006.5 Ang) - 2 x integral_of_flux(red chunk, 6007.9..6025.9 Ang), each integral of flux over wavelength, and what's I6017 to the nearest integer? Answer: -289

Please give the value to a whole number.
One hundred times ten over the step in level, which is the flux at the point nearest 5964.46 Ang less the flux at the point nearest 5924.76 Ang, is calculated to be -1250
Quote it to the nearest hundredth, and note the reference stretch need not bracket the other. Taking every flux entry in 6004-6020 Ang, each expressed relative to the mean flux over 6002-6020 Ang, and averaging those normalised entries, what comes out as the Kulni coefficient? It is 1.01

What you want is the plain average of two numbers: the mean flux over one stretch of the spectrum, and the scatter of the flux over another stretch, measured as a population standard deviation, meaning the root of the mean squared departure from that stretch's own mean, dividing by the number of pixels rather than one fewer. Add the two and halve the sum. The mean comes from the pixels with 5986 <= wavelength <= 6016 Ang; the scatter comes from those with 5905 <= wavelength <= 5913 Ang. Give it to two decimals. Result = 6.21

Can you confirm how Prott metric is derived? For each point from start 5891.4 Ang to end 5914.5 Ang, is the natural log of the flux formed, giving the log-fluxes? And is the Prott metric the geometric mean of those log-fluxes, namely 2.36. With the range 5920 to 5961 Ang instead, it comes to 2.44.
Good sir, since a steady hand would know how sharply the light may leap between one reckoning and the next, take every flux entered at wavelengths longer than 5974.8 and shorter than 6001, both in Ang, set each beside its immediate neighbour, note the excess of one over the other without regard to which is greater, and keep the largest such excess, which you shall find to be 2.97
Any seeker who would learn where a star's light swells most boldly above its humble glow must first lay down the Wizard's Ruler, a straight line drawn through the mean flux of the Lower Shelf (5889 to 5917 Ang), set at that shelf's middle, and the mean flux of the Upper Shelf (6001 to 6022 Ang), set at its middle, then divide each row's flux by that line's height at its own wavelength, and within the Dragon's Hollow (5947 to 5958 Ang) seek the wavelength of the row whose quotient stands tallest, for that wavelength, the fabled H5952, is 5949.37 Ang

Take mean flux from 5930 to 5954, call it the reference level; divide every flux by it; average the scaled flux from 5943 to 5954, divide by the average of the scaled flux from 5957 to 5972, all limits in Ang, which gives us 0.95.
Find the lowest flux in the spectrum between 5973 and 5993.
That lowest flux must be 9.83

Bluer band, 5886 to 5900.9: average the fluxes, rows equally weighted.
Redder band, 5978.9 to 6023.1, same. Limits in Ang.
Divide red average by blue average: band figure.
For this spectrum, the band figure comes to 1.21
